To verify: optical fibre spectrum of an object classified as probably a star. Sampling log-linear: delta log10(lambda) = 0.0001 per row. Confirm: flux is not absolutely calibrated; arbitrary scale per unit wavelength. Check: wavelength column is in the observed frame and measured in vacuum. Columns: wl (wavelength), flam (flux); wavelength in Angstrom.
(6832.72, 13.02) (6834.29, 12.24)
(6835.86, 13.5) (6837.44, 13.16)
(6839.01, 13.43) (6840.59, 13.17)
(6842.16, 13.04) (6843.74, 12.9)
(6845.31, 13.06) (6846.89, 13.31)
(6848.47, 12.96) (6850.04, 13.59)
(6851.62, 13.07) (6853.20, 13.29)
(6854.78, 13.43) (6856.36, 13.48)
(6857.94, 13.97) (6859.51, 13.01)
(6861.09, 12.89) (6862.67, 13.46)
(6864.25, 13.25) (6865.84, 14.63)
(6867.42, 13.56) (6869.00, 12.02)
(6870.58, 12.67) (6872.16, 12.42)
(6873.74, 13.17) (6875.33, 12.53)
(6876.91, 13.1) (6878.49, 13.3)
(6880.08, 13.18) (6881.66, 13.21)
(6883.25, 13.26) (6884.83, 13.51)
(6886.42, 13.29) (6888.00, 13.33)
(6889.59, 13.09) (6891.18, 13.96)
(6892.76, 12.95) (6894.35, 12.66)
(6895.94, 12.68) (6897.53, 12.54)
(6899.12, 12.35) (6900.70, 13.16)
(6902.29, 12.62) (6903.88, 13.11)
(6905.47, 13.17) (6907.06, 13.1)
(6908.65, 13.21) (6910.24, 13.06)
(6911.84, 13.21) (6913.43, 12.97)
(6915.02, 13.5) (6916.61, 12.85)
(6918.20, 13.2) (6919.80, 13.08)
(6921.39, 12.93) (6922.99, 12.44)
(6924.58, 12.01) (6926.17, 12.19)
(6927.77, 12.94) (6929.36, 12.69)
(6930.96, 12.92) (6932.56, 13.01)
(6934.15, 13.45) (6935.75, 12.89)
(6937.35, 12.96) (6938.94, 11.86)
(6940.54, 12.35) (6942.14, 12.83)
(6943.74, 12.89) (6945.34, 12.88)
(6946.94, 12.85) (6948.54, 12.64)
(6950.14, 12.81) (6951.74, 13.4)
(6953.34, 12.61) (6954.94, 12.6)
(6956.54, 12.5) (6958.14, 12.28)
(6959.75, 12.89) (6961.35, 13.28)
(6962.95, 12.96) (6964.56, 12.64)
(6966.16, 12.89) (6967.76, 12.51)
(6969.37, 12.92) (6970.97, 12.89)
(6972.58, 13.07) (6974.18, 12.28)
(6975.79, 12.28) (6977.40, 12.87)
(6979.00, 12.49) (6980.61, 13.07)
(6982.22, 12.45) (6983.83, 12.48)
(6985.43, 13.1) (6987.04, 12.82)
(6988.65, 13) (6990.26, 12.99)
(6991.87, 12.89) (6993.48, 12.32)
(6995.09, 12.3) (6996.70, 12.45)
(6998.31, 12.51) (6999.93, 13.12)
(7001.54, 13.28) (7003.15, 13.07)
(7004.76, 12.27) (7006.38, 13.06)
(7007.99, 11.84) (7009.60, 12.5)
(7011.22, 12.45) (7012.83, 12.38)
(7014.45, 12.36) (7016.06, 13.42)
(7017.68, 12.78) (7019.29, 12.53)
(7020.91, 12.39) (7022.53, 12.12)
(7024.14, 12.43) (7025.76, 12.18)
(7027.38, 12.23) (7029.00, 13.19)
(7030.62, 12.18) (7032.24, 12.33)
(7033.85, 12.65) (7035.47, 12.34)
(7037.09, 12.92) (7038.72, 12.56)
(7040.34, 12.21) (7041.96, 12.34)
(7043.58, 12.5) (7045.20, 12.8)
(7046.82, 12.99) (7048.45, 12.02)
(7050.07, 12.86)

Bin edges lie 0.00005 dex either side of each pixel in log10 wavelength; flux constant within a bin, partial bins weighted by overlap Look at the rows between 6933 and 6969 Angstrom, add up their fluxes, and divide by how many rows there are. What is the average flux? 12.8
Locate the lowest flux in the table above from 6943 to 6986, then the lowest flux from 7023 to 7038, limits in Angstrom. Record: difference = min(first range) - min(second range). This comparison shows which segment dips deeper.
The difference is 0.1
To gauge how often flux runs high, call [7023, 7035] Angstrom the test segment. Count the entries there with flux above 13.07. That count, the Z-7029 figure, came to 1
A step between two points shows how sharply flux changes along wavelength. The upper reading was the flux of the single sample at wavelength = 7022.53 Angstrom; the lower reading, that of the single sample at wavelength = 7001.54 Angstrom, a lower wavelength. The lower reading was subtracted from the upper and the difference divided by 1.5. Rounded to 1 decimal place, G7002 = -0.8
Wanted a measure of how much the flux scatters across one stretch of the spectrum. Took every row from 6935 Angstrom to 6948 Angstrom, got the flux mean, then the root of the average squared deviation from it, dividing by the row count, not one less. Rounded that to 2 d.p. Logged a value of 0.36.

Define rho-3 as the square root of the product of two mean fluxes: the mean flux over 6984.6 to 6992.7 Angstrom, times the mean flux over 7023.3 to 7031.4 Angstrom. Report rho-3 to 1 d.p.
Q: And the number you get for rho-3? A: 12.7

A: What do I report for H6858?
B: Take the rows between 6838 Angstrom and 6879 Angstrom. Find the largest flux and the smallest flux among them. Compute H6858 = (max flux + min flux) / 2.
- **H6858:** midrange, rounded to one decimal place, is 13.3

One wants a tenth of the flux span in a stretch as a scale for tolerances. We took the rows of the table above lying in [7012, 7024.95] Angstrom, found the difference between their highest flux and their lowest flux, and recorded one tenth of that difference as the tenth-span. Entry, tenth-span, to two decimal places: 0.13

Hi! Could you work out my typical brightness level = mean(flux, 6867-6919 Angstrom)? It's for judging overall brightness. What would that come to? 13.03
